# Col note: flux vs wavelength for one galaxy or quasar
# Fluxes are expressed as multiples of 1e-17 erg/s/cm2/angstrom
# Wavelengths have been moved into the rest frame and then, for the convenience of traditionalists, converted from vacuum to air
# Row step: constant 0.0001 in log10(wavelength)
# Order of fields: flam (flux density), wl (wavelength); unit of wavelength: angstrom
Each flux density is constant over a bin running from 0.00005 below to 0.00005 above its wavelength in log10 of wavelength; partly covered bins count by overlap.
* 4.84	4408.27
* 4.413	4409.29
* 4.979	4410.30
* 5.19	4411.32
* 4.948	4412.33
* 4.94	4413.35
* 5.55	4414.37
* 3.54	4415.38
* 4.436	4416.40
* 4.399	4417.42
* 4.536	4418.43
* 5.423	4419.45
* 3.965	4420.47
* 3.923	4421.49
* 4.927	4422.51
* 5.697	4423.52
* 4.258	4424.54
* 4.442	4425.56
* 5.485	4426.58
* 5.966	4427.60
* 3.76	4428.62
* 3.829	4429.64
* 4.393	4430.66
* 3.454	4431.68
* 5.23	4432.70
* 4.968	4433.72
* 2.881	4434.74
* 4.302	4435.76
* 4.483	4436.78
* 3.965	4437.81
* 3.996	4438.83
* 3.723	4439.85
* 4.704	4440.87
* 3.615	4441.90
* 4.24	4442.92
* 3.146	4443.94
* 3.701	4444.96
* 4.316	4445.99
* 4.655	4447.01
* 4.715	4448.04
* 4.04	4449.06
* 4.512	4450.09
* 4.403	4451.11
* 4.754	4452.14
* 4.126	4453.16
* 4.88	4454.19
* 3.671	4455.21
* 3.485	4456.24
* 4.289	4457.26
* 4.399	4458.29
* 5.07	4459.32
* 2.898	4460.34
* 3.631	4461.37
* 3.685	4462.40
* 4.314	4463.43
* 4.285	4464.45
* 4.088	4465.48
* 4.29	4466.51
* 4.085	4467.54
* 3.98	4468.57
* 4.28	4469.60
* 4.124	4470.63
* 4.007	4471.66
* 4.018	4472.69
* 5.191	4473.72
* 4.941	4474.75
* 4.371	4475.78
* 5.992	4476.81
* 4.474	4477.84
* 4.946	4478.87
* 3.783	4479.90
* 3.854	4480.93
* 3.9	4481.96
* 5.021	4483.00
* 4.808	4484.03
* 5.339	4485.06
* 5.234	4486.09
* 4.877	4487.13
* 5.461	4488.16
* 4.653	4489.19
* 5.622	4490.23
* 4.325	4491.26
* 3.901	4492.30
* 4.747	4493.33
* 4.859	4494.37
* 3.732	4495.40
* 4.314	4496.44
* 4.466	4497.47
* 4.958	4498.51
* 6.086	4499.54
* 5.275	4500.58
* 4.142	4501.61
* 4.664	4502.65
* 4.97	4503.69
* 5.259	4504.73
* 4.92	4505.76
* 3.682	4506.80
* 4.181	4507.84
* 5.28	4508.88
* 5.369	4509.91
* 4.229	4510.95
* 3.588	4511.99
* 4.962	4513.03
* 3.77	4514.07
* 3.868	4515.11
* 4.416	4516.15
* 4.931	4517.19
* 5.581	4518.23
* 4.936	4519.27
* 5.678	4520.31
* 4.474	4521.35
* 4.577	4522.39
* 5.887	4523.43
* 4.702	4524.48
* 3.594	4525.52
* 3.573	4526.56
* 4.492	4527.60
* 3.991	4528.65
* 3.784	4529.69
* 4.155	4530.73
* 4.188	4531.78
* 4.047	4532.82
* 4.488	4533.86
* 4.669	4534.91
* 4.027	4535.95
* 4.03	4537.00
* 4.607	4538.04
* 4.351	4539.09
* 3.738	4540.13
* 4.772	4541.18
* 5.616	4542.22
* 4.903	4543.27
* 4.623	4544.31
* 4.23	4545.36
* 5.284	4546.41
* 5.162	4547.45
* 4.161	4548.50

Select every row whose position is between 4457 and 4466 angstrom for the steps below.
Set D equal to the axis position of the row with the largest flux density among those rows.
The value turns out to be 4459.32 angstrom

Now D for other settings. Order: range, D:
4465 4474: 4473.72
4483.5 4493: 4490.23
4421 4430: 4427.60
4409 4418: 4414.37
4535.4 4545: 4542.22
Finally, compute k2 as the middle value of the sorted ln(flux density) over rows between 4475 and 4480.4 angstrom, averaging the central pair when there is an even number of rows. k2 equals 1.50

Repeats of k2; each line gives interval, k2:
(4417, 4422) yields 1.48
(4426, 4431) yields 1.48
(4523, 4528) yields 1.50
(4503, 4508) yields 1.59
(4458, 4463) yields 1.30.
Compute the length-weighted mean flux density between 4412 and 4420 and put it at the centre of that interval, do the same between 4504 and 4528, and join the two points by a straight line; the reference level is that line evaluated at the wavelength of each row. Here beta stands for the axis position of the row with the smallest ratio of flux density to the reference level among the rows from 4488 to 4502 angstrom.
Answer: 4495.40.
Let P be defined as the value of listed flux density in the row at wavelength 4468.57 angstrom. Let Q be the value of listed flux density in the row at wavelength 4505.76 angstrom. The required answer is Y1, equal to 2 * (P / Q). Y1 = 1.6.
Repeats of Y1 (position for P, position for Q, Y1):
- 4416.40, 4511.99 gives 2.5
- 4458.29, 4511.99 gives 2.5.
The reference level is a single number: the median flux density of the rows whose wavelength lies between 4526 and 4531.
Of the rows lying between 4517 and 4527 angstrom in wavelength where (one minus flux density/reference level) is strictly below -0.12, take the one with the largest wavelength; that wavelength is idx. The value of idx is 4524.48 angstrom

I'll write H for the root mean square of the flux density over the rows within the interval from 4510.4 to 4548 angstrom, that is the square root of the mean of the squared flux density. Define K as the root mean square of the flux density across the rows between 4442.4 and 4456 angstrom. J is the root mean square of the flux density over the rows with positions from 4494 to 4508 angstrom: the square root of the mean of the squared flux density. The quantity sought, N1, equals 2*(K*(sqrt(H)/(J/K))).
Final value 16.5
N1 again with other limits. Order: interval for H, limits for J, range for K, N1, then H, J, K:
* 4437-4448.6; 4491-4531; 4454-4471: 14.8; 4.10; 4.62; 4.1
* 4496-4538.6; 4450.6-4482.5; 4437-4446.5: 15.6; 4.60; 4.30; 4.0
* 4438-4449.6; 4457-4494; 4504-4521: 20.0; 4.11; 4.51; 4.7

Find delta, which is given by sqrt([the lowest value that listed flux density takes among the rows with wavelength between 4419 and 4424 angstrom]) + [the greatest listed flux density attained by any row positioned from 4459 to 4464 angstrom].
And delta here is 7.05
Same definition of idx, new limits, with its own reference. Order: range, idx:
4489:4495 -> 4494.37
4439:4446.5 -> 4440.87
